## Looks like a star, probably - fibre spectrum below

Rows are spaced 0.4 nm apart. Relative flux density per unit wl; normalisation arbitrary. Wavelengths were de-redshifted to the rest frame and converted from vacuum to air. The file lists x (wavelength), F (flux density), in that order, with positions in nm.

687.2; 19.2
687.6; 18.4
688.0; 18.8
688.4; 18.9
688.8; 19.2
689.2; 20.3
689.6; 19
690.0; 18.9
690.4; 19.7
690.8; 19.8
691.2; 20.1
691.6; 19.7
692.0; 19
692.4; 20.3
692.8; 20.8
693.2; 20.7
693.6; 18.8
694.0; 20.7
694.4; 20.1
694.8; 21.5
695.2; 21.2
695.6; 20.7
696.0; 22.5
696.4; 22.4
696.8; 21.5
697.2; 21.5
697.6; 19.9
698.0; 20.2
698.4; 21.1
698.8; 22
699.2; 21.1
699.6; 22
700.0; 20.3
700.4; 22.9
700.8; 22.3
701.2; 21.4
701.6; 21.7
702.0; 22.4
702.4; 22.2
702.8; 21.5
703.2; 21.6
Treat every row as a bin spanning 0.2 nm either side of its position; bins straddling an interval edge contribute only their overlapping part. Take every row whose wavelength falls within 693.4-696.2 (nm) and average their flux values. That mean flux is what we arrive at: 20.8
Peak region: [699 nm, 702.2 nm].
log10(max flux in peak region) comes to 1.36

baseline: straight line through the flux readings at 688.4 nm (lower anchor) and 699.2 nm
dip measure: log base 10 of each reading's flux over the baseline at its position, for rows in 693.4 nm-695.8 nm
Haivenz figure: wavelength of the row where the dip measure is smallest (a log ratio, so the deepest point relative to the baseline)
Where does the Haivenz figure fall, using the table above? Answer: 693.6 nm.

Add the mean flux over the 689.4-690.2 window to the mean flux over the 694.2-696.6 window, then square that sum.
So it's 1628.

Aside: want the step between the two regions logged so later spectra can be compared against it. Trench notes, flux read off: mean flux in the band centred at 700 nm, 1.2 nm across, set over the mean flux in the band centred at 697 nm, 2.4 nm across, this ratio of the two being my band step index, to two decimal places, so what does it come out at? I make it 1.02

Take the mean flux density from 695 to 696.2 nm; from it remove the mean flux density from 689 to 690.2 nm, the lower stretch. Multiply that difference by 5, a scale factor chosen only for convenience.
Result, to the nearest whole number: 10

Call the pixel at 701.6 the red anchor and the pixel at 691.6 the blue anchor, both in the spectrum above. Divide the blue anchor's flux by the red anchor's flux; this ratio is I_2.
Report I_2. 0.91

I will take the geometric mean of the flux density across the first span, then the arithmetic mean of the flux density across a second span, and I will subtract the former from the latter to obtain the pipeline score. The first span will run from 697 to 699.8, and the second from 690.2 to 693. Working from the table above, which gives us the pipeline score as -1.2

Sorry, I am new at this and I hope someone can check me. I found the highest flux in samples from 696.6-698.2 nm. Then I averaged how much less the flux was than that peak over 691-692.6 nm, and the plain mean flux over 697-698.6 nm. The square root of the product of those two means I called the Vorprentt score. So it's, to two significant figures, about 6.0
